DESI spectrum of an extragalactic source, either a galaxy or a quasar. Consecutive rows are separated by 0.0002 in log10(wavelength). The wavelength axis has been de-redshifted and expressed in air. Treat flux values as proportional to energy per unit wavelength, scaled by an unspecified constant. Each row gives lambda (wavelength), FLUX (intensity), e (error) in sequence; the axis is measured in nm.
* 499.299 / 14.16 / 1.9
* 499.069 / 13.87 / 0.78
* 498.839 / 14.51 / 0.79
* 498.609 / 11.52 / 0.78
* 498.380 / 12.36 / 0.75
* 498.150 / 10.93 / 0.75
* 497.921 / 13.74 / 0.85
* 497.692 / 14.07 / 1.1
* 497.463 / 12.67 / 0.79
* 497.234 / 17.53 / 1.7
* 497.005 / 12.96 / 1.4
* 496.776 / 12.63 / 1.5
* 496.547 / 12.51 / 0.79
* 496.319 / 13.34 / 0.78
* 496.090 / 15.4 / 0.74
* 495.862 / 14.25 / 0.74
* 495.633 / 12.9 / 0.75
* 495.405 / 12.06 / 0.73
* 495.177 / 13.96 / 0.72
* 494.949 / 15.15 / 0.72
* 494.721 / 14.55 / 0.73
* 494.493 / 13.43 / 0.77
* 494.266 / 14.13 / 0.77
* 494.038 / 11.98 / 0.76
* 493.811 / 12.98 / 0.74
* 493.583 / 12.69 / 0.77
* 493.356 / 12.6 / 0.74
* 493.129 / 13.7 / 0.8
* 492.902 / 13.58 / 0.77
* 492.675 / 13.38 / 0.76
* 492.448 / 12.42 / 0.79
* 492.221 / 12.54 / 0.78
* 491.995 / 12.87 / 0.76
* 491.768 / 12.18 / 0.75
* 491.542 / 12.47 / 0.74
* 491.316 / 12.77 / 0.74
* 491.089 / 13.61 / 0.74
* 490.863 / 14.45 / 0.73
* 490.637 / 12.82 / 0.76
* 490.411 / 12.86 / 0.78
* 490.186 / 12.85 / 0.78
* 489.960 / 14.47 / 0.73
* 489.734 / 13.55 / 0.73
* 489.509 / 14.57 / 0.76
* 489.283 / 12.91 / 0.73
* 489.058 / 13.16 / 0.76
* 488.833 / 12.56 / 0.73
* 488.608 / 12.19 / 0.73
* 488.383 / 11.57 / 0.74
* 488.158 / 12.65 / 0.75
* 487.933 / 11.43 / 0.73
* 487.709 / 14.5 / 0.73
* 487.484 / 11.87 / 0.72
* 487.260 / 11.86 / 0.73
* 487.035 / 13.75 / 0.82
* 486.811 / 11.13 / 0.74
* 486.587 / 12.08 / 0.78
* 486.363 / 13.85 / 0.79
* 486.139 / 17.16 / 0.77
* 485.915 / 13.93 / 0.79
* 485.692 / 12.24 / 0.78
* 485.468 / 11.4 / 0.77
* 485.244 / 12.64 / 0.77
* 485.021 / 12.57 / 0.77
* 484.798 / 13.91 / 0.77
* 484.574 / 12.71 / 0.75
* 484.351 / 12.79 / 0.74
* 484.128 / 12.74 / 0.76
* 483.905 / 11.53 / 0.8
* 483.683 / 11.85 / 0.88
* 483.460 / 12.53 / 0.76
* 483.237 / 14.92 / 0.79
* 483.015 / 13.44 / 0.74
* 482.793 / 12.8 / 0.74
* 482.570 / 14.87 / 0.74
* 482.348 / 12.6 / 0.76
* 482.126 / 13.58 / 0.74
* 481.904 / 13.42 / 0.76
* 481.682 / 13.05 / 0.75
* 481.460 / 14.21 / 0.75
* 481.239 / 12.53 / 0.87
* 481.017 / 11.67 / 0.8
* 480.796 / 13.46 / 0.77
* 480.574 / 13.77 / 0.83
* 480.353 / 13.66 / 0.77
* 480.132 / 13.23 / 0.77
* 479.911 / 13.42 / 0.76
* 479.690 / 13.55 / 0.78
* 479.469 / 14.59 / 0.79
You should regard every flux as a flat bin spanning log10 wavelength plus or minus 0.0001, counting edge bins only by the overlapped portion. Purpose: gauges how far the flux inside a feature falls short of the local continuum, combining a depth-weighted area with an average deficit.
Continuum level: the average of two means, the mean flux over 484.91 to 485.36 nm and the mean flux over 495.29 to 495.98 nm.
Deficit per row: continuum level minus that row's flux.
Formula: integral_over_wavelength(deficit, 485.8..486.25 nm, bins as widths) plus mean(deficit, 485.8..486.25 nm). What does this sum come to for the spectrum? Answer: -3.9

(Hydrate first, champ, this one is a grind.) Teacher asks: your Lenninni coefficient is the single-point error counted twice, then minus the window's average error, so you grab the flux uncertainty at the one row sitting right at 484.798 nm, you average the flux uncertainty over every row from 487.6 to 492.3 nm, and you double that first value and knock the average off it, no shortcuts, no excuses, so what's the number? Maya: 0.79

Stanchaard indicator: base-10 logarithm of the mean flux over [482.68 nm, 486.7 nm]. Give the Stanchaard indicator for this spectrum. 1.12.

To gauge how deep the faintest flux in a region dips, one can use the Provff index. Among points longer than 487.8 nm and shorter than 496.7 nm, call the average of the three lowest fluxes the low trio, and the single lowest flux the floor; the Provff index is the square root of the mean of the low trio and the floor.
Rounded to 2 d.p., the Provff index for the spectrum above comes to 3.40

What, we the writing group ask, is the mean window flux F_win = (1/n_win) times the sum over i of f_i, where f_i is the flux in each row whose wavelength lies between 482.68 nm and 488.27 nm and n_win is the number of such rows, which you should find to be 12.9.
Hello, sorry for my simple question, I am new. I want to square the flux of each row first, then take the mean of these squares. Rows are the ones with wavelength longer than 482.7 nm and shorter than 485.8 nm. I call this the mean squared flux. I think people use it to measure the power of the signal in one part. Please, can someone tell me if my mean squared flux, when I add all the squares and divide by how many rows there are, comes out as 163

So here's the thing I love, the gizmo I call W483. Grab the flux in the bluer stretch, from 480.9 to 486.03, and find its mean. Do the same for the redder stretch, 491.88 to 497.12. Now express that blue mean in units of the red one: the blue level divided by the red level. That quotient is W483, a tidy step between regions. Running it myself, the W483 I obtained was 0.97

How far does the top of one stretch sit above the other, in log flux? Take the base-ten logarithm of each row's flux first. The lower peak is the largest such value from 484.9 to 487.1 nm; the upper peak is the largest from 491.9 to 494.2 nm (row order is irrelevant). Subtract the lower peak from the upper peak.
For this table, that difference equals -0.10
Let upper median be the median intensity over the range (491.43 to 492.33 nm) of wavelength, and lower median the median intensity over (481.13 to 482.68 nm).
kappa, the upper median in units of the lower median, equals 0.93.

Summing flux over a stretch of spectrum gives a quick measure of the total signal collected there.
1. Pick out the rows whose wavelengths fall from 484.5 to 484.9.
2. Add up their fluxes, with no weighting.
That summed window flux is 27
